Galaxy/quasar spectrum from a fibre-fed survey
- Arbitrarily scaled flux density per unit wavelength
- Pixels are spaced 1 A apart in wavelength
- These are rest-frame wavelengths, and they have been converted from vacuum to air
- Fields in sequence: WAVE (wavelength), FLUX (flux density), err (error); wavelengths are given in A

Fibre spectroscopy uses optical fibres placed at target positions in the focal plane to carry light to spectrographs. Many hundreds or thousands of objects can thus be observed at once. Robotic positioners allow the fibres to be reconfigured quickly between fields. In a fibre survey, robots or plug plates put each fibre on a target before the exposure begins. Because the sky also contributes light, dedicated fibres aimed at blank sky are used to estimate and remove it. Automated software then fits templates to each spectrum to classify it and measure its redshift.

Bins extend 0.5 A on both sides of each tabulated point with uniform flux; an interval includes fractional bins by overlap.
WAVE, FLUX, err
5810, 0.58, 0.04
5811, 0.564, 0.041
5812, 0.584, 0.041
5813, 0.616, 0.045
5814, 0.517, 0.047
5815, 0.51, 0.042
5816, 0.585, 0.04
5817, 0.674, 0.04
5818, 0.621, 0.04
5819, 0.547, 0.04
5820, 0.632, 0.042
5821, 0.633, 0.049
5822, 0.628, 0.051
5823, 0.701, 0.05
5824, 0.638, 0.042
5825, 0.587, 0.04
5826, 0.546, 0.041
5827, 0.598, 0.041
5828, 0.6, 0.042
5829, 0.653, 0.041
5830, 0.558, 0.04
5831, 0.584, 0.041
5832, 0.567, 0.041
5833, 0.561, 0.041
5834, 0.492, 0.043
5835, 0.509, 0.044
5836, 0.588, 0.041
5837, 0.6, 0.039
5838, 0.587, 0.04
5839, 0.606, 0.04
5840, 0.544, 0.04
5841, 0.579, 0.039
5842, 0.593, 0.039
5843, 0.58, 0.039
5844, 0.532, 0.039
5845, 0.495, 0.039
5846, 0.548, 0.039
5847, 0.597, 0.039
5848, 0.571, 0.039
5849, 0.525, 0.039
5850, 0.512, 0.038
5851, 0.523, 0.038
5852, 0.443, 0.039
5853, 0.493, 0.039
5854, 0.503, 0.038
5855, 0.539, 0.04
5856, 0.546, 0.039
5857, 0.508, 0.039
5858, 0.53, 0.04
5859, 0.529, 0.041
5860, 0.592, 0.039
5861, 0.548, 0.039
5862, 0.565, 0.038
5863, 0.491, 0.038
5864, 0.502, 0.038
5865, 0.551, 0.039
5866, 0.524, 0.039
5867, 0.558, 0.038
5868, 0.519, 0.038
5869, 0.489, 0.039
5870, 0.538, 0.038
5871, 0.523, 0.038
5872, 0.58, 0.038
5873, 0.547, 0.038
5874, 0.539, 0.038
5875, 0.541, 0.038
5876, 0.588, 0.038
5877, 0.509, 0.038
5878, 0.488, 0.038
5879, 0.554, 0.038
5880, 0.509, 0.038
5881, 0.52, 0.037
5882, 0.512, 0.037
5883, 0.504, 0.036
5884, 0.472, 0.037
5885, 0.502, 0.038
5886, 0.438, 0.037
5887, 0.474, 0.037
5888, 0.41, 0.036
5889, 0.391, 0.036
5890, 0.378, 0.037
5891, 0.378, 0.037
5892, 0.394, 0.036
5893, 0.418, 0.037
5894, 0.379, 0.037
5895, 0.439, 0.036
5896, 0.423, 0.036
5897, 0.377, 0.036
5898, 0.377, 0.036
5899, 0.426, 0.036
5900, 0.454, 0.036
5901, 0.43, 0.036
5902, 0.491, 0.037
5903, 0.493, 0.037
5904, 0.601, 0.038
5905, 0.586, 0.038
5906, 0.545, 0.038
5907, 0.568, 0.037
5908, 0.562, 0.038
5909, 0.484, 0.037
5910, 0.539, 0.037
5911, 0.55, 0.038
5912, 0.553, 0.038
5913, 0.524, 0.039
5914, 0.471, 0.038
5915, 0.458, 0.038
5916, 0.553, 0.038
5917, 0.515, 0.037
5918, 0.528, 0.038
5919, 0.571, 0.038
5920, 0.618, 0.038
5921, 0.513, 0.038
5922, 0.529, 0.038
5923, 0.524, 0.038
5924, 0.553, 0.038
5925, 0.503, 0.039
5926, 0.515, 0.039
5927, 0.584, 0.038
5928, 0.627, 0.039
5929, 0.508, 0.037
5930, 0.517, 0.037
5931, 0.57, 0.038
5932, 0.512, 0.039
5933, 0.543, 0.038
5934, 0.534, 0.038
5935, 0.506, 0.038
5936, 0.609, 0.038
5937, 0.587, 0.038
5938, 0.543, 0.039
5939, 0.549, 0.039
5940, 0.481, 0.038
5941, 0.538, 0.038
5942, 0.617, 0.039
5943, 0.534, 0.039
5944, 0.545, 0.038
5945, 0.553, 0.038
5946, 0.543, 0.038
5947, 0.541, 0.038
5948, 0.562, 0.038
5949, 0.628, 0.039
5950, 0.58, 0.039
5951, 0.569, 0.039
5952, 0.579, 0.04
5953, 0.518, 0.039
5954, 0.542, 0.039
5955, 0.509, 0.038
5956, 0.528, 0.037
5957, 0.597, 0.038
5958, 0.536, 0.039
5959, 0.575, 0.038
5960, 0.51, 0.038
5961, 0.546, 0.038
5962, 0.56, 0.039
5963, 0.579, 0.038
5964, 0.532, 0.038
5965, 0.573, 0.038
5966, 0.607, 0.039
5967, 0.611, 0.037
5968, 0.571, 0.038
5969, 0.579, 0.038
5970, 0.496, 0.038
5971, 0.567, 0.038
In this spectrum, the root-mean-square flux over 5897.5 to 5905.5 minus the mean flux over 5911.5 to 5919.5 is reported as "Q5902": -0.03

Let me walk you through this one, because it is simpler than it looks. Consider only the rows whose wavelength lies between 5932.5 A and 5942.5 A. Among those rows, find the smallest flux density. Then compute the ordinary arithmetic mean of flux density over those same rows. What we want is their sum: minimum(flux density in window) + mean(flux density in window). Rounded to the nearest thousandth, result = 1.032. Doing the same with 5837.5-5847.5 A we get 1.061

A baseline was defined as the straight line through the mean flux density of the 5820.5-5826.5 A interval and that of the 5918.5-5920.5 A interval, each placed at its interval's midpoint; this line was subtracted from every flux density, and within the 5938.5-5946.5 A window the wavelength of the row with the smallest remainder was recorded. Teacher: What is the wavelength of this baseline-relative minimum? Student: 5940 A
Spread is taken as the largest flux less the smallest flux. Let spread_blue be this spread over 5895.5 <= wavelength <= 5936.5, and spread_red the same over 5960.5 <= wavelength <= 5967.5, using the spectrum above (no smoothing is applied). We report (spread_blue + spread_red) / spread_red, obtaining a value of 4.2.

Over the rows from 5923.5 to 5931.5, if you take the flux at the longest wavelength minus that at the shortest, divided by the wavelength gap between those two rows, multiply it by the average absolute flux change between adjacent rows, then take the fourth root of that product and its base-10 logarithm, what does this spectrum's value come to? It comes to -0.98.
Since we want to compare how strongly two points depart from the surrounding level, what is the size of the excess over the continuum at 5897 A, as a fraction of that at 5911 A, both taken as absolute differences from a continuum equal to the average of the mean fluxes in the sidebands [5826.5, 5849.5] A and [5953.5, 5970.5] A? 15.4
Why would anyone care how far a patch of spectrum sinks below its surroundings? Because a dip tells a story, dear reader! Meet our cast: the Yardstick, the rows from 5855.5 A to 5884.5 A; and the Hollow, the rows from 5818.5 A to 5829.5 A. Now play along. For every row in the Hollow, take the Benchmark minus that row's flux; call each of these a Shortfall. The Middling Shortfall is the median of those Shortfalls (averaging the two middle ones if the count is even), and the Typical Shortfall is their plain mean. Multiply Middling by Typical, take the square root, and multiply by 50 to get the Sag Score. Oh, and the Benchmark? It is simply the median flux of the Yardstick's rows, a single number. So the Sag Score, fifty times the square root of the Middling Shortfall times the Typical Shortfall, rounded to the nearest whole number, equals 5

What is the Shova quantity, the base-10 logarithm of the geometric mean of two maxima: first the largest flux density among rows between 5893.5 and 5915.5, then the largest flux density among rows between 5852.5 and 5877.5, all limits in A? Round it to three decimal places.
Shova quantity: -0.224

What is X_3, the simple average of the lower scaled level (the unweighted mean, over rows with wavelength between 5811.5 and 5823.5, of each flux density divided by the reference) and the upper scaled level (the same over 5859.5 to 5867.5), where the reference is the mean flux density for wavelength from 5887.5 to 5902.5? 1.39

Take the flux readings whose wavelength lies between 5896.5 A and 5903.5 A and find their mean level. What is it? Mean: 0.435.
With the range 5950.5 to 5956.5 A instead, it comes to 0.541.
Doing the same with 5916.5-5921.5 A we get 0.549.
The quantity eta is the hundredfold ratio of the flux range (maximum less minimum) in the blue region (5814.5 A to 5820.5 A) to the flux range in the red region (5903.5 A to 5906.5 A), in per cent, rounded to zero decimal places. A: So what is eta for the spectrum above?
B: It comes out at 293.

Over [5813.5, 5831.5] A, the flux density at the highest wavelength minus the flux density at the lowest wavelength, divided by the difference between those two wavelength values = 0.0039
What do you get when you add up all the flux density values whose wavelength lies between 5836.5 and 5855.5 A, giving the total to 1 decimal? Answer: 10.4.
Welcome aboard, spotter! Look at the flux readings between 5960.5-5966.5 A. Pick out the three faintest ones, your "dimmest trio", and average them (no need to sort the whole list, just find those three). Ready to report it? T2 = 0.546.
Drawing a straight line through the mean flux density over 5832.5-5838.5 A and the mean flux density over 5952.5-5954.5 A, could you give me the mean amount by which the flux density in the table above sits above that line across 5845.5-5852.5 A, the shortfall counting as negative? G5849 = -0.022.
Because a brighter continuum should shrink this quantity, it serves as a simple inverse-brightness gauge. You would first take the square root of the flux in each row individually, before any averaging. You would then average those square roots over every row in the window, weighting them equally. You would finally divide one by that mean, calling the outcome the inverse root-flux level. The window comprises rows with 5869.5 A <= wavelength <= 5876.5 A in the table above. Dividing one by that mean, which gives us 1.35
